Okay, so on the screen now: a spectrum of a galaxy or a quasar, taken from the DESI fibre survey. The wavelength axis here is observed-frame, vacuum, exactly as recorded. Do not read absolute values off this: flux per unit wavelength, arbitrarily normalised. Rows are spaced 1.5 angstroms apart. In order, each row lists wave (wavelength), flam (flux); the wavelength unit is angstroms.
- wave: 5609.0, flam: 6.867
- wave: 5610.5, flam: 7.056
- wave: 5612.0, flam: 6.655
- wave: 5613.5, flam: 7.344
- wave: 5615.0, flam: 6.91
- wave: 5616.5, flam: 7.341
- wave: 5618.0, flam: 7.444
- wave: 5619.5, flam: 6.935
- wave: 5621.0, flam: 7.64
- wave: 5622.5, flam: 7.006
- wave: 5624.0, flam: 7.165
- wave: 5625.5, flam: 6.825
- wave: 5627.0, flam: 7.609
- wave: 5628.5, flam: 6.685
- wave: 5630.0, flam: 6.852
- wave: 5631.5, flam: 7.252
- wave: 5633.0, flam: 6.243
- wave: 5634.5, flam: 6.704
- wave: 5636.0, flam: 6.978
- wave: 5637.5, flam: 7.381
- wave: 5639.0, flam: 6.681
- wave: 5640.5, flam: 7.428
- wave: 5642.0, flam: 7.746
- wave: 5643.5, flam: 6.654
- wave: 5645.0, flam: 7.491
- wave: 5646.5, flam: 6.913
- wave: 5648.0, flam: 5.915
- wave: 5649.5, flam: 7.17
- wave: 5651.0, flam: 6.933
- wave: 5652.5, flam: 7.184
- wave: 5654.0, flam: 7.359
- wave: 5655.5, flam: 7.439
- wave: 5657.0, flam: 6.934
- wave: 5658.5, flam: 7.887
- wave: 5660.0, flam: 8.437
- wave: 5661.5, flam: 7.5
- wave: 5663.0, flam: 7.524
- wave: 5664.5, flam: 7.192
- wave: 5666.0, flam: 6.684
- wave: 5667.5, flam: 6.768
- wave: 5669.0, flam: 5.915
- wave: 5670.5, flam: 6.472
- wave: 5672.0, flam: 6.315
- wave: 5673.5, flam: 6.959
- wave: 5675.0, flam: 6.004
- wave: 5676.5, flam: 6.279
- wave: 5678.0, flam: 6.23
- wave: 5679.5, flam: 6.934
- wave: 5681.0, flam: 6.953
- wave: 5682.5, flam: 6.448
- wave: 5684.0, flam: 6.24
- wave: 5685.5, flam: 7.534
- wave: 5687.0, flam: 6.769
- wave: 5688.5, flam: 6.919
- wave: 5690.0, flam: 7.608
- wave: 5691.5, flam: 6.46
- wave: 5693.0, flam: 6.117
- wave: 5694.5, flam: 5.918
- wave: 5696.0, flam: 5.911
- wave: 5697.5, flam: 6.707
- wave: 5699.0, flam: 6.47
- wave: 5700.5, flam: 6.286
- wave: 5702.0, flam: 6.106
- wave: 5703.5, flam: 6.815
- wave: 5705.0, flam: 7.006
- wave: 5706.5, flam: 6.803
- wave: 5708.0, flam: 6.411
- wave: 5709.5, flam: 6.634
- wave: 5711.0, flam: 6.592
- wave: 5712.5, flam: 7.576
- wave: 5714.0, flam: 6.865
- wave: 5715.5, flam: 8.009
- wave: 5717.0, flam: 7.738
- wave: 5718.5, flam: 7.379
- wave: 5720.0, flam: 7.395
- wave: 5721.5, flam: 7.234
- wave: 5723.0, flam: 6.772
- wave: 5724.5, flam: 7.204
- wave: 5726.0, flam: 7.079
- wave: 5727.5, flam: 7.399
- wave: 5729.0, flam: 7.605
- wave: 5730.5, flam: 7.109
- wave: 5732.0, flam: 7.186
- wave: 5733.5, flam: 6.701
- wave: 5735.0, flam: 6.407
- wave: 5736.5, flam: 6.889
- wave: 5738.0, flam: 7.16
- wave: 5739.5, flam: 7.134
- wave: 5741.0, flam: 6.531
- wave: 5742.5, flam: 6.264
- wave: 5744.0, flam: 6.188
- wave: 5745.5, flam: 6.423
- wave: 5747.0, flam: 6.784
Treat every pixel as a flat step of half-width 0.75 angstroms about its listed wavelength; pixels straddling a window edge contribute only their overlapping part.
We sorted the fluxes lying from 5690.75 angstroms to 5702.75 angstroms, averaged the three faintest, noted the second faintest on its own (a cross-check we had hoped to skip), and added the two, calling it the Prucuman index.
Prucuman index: 11.9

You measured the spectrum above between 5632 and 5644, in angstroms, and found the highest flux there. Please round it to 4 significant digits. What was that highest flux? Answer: 7.746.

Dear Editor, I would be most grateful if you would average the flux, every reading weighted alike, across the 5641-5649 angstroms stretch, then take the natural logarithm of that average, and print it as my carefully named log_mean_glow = 1.94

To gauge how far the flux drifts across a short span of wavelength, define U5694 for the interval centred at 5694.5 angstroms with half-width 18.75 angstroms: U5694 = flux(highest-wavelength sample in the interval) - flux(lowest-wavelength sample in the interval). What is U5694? 1.3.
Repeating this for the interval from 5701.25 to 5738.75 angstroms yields 1.1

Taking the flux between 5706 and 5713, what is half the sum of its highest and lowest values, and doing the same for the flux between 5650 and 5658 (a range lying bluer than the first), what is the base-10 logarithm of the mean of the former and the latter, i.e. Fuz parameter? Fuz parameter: 0.851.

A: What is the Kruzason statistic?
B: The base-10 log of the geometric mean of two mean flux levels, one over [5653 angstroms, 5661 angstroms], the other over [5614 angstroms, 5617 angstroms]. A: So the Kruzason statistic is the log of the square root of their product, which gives 0.867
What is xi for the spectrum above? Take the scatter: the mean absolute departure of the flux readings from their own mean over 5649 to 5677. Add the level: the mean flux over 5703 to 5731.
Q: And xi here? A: 7.6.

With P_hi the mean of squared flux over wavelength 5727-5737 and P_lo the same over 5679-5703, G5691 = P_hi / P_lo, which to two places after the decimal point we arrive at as 1.14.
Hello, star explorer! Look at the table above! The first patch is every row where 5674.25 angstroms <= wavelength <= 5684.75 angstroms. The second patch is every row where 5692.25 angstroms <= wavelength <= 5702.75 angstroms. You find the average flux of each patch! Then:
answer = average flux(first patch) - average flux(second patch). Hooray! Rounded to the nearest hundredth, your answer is 0.22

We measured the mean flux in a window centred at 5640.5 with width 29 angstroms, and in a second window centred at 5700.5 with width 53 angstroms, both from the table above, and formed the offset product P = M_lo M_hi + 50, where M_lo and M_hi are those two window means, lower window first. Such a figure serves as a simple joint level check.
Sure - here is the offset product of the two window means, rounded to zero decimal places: 98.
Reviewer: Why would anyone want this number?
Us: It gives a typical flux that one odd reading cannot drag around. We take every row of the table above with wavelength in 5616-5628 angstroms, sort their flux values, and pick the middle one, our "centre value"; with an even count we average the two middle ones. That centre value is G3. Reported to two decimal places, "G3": 7.25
